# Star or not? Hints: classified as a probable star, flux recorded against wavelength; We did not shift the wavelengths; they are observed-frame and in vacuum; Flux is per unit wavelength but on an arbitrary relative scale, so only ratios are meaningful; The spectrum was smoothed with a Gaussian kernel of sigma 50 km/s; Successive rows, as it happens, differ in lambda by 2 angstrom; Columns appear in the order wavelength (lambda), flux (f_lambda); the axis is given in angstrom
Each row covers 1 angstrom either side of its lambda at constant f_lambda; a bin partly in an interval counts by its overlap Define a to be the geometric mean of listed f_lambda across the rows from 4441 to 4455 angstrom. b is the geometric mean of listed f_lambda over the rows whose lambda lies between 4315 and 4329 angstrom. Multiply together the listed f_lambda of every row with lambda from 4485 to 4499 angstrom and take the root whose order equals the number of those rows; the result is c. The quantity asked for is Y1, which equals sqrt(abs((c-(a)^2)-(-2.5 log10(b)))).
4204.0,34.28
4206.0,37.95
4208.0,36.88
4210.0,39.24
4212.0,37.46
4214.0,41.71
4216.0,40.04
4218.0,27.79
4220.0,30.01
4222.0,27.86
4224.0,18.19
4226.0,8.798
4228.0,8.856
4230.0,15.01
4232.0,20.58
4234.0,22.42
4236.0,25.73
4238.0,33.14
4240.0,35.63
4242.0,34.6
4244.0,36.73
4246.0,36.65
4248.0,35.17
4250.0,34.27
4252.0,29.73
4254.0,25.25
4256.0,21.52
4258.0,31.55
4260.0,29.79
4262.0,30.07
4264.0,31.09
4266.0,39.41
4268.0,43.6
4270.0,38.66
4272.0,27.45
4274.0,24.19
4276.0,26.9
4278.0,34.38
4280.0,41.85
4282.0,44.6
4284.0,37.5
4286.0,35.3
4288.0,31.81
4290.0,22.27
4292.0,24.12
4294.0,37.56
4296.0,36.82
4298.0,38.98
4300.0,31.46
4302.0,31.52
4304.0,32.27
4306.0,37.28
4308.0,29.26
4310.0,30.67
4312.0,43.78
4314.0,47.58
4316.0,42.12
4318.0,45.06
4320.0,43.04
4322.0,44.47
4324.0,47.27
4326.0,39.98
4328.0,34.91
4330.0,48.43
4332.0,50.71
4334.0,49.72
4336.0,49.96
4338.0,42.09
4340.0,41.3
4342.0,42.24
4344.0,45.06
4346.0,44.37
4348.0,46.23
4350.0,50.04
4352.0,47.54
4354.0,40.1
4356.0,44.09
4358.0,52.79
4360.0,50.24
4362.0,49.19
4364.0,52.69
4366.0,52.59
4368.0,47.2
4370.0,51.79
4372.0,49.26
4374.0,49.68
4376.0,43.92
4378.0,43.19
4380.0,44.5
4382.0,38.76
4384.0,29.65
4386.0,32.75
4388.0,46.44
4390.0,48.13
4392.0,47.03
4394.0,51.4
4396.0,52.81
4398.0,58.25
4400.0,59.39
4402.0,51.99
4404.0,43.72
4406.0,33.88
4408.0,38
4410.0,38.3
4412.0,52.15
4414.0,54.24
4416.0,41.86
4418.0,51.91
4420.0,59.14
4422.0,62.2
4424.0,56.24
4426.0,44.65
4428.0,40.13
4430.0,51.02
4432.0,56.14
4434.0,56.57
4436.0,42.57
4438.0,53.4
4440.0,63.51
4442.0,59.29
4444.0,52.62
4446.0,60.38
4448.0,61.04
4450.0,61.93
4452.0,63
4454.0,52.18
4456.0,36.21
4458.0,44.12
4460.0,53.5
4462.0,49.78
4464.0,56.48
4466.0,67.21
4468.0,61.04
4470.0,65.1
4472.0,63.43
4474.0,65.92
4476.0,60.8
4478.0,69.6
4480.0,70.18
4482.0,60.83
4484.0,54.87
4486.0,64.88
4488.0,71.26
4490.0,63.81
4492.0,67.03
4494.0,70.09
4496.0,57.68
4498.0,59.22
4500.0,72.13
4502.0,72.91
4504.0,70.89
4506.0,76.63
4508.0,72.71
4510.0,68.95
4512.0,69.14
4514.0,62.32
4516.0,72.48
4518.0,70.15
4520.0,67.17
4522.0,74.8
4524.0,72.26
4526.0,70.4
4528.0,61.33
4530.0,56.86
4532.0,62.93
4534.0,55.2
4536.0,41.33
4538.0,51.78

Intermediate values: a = 58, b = 42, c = 65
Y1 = 58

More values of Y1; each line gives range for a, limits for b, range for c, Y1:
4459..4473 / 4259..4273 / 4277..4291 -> 59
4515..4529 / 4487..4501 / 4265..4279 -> 69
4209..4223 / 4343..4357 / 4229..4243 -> 34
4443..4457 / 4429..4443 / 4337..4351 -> 54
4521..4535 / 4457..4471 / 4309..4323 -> 64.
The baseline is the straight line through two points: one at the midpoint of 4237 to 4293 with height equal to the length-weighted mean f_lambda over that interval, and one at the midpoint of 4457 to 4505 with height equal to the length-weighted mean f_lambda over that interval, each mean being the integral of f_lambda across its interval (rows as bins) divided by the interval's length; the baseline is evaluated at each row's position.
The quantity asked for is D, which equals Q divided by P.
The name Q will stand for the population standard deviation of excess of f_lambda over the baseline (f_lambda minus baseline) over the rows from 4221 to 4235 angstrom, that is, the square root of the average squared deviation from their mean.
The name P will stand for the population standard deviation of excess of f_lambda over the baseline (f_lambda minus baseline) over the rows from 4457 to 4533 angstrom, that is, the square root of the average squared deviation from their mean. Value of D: 1.0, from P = 6.3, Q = 6.58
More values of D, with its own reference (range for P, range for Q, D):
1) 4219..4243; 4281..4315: 0.8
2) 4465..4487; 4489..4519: 1.1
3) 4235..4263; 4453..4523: 1.4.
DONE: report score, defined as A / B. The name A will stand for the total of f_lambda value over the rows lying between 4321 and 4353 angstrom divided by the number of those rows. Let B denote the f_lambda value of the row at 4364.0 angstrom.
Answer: 0.86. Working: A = 45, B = 52.69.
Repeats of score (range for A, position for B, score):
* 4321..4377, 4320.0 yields 1.09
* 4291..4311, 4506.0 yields 0.43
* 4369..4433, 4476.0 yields 0.78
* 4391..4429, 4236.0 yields 1.92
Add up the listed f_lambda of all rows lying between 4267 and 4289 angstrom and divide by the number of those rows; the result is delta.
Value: 35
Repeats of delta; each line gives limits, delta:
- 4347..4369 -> 48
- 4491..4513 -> 69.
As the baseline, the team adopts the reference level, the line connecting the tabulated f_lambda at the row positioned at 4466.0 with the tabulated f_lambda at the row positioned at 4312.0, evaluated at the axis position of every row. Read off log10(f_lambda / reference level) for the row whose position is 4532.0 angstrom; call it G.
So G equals -0.09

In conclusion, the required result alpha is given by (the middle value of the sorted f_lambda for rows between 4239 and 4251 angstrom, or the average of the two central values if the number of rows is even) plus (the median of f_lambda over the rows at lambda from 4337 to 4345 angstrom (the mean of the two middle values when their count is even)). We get 78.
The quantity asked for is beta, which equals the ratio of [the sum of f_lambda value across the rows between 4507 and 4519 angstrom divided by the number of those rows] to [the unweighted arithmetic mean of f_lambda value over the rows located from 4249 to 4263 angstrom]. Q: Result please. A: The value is 2.4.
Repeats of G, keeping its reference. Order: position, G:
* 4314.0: 0.03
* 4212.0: 0.12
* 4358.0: 0.02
